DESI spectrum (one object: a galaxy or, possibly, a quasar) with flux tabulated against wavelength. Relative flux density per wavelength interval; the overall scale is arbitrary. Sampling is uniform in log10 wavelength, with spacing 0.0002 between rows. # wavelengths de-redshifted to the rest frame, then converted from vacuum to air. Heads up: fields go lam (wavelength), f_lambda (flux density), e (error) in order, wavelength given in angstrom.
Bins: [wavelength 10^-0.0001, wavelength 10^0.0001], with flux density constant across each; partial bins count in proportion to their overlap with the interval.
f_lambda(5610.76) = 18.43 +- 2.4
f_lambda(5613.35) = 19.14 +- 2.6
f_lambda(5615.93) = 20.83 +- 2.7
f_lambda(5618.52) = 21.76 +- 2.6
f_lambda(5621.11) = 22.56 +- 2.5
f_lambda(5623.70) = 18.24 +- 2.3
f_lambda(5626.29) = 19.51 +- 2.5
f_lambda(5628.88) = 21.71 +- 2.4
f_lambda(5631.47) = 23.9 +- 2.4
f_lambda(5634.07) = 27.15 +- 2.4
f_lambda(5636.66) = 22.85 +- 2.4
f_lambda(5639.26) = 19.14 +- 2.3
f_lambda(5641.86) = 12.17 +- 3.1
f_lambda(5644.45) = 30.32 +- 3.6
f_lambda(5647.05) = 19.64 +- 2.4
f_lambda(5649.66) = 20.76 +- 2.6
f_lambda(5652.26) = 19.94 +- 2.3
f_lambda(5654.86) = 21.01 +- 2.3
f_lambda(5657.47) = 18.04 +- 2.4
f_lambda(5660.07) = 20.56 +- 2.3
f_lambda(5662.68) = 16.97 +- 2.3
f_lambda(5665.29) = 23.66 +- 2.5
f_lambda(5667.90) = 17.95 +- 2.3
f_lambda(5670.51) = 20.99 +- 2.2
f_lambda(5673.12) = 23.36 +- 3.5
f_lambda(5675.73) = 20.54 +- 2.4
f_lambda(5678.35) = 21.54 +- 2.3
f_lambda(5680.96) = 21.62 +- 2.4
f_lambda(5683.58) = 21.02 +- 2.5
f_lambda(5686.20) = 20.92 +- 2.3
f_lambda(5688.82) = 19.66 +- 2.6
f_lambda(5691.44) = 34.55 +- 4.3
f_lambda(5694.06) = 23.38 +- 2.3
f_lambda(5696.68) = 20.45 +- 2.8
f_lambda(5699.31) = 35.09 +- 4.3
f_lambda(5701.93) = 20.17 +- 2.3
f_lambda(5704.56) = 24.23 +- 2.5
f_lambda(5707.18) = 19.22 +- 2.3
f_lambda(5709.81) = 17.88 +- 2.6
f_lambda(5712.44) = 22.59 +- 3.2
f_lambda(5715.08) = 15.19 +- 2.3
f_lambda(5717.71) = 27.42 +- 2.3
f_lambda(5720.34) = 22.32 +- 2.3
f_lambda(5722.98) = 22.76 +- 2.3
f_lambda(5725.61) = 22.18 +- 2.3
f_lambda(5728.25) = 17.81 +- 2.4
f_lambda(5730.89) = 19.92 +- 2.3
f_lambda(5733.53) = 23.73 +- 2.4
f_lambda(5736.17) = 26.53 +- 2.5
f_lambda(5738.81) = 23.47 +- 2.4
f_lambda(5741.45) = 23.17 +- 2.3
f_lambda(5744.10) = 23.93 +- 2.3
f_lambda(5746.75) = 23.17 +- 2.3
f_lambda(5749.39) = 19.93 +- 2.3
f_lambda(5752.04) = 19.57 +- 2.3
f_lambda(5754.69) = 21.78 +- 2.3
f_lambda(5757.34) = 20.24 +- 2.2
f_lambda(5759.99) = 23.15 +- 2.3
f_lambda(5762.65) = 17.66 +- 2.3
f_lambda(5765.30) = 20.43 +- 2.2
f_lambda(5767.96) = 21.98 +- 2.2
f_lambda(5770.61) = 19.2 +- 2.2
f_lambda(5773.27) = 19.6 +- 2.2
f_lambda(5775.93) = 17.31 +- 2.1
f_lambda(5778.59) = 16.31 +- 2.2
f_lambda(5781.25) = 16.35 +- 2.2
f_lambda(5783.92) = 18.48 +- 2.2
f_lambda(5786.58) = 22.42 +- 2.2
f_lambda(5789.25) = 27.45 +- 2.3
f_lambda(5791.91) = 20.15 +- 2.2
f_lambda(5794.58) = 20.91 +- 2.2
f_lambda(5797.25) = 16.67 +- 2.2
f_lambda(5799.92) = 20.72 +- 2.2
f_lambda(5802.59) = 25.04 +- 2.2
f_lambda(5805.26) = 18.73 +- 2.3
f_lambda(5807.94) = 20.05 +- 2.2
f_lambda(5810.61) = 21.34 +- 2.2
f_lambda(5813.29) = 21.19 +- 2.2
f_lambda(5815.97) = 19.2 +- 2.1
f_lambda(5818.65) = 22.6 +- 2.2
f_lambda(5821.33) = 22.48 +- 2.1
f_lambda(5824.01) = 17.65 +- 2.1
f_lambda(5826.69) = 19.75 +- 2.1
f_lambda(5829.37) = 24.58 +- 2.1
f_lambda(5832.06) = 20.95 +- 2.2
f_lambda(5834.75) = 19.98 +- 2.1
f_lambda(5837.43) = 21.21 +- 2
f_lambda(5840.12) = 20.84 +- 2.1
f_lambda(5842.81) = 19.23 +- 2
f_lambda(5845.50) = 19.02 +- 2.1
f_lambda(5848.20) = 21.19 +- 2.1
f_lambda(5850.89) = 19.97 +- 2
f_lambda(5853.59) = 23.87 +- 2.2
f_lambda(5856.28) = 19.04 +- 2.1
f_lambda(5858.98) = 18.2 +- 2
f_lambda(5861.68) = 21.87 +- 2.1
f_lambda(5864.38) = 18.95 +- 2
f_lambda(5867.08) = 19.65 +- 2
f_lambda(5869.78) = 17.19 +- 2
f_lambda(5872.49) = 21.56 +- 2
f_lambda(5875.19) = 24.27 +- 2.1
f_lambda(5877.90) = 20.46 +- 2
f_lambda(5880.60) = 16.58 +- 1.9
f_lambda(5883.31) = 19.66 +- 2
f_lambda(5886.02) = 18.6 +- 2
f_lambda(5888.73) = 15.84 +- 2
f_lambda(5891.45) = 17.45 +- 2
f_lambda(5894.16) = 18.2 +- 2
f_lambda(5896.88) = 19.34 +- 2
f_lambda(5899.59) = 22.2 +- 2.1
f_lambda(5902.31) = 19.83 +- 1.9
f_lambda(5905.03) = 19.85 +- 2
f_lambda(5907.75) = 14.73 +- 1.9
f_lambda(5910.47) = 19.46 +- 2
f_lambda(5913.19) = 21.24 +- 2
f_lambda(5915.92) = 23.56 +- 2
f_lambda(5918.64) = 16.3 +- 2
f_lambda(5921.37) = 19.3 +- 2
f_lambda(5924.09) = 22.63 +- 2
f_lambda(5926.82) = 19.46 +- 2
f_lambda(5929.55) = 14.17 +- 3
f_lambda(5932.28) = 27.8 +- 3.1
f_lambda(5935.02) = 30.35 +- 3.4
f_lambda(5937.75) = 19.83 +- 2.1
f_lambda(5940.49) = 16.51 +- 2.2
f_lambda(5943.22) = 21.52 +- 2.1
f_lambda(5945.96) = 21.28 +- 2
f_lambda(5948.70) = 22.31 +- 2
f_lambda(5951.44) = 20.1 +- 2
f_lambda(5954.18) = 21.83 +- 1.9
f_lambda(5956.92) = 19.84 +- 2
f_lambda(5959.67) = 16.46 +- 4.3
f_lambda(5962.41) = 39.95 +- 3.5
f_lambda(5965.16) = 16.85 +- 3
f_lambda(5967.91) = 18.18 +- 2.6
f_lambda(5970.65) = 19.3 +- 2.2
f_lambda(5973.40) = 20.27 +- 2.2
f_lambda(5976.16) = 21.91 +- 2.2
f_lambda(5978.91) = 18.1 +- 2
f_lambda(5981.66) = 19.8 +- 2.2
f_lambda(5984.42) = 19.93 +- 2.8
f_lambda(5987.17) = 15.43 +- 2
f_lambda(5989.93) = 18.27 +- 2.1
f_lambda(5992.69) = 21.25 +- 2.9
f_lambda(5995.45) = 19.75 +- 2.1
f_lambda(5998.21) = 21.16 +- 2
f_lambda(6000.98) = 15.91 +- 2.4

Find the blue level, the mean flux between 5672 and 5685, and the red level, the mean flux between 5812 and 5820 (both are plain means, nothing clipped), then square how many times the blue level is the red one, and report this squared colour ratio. 1.06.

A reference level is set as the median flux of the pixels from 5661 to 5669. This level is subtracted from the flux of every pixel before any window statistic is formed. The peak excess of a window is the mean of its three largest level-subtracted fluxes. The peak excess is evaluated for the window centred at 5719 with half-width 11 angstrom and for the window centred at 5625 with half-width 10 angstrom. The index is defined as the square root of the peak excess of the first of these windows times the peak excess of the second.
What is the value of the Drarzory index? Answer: 6.4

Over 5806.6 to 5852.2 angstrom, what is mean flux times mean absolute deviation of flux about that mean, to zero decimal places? 25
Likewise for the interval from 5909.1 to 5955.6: 57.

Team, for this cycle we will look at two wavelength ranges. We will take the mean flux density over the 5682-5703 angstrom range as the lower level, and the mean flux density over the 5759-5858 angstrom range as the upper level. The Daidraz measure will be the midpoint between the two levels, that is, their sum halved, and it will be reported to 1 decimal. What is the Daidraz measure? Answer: 22.4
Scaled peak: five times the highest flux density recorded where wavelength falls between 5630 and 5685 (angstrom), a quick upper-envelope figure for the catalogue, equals 152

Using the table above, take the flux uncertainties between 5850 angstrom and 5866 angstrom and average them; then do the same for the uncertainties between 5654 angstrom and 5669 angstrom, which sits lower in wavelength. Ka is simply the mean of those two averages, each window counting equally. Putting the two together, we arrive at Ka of 2.21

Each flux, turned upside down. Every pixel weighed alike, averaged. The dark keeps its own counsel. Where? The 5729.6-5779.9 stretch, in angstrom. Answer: 0.0481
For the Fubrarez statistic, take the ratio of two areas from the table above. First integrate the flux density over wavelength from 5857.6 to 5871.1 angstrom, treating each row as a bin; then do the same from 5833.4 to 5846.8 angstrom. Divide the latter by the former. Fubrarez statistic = 1.04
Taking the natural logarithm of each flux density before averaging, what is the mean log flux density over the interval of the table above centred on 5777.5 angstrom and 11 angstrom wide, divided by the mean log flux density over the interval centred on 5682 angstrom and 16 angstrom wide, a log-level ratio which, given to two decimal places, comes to 0.94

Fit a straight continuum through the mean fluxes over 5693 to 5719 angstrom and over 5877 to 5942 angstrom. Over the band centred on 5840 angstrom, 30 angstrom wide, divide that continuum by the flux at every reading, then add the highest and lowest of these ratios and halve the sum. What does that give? 0.97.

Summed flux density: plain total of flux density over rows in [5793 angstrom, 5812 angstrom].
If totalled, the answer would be 143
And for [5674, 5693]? 160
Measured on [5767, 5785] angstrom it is 129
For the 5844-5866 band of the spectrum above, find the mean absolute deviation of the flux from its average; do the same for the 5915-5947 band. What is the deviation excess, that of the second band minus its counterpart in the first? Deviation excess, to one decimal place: 1.9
